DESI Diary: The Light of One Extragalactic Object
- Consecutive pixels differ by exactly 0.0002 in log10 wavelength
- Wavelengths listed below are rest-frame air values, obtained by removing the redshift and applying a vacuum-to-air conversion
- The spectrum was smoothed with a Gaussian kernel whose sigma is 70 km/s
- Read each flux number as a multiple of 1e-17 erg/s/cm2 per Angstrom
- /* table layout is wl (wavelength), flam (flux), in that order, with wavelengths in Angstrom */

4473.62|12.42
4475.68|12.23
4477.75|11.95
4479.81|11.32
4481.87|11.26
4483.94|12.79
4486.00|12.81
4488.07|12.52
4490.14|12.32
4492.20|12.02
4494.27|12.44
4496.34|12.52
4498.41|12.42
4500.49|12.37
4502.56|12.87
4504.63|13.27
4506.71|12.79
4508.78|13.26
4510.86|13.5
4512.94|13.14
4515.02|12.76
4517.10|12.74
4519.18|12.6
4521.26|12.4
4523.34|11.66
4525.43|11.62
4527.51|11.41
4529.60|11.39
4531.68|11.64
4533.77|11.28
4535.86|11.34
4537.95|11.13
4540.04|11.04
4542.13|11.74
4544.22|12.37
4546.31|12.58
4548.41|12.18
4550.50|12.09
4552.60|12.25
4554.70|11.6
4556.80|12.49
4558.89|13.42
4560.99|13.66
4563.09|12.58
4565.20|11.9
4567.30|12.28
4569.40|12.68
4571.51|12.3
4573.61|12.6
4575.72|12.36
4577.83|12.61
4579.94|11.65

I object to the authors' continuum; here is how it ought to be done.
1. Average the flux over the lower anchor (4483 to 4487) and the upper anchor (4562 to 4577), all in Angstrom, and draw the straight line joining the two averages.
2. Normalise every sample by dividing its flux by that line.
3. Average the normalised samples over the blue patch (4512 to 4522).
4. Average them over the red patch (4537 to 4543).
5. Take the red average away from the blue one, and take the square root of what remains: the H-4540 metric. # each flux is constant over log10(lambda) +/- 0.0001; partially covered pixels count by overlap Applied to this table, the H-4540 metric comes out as 0.32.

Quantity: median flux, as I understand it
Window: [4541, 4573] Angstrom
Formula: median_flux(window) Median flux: 12.3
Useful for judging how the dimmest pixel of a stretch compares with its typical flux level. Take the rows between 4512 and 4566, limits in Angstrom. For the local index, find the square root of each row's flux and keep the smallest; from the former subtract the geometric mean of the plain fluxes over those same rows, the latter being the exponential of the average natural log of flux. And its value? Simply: -8.77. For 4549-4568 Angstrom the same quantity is -9.05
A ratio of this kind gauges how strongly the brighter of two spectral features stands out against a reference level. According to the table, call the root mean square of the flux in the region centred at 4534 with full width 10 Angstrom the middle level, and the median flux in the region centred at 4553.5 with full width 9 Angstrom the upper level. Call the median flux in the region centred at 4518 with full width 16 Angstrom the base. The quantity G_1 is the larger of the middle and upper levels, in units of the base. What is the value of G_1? 0.961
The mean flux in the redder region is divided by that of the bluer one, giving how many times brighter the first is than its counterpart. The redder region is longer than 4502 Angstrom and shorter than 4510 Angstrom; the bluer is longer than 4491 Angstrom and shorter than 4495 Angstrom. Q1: 1.07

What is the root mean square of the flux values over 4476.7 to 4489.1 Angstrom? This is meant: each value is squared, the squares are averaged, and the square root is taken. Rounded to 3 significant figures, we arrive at 12.1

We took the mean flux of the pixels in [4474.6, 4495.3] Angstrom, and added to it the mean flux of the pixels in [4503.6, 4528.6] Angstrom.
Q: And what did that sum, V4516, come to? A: 24.8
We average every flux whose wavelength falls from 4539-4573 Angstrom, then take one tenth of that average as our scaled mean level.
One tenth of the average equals 1.23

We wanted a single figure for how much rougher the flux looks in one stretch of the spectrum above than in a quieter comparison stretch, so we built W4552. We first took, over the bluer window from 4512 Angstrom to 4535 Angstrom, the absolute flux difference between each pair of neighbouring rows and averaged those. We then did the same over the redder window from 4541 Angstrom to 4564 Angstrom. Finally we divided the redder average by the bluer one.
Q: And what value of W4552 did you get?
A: 2.2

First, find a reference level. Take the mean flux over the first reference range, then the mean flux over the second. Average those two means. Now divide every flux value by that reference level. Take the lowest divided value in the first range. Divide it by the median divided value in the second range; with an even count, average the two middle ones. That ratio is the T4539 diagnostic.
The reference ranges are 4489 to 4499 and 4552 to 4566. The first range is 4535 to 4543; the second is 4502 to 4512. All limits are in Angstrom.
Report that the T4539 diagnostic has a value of 0.83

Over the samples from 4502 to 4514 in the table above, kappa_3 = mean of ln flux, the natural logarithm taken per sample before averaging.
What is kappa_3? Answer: 2.58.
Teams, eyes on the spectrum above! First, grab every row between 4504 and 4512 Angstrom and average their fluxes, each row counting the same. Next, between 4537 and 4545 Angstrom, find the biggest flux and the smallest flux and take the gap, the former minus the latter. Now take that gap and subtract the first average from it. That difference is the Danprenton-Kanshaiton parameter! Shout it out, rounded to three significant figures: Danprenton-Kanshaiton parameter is -11.9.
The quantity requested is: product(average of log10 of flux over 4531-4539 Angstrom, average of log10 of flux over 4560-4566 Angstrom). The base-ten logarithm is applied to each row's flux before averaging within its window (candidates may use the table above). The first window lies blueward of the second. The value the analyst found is 1.16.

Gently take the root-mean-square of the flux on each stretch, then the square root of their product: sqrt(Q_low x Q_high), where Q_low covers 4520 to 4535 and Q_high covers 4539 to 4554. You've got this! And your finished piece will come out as 11.8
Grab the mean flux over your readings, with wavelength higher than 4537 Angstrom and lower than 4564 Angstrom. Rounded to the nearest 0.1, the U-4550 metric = 12.2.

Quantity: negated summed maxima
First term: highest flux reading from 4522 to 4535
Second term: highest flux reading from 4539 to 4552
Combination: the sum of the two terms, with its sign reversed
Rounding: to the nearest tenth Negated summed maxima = -24.2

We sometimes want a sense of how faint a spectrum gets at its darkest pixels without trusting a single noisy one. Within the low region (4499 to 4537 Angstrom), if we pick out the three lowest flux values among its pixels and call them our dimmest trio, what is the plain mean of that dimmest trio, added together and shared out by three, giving 11.3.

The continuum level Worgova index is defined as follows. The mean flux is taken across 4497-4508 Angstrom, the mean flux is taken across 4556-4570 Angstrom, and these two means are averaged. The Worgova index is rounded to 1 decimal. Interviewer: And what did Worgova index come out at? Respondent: 12.7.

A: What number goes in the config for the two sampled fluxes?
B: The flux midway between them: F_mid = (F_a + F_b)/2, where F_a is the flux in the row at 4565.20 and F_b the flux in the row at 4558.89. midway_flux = 12.7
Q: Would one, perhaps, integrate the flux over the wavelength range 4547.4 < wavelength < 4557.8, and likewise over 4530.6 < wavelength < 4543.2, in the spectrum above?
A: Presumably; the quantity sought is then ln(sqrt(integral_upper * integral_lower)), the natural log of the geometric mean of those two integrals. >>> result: 4.90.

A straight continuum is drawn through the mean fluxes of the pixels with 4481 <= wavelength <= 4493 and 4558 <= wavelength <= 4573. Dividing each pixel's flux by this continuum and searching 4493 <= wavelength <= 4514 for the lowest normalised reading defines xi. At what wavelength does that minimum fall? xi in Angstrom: 4500.49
